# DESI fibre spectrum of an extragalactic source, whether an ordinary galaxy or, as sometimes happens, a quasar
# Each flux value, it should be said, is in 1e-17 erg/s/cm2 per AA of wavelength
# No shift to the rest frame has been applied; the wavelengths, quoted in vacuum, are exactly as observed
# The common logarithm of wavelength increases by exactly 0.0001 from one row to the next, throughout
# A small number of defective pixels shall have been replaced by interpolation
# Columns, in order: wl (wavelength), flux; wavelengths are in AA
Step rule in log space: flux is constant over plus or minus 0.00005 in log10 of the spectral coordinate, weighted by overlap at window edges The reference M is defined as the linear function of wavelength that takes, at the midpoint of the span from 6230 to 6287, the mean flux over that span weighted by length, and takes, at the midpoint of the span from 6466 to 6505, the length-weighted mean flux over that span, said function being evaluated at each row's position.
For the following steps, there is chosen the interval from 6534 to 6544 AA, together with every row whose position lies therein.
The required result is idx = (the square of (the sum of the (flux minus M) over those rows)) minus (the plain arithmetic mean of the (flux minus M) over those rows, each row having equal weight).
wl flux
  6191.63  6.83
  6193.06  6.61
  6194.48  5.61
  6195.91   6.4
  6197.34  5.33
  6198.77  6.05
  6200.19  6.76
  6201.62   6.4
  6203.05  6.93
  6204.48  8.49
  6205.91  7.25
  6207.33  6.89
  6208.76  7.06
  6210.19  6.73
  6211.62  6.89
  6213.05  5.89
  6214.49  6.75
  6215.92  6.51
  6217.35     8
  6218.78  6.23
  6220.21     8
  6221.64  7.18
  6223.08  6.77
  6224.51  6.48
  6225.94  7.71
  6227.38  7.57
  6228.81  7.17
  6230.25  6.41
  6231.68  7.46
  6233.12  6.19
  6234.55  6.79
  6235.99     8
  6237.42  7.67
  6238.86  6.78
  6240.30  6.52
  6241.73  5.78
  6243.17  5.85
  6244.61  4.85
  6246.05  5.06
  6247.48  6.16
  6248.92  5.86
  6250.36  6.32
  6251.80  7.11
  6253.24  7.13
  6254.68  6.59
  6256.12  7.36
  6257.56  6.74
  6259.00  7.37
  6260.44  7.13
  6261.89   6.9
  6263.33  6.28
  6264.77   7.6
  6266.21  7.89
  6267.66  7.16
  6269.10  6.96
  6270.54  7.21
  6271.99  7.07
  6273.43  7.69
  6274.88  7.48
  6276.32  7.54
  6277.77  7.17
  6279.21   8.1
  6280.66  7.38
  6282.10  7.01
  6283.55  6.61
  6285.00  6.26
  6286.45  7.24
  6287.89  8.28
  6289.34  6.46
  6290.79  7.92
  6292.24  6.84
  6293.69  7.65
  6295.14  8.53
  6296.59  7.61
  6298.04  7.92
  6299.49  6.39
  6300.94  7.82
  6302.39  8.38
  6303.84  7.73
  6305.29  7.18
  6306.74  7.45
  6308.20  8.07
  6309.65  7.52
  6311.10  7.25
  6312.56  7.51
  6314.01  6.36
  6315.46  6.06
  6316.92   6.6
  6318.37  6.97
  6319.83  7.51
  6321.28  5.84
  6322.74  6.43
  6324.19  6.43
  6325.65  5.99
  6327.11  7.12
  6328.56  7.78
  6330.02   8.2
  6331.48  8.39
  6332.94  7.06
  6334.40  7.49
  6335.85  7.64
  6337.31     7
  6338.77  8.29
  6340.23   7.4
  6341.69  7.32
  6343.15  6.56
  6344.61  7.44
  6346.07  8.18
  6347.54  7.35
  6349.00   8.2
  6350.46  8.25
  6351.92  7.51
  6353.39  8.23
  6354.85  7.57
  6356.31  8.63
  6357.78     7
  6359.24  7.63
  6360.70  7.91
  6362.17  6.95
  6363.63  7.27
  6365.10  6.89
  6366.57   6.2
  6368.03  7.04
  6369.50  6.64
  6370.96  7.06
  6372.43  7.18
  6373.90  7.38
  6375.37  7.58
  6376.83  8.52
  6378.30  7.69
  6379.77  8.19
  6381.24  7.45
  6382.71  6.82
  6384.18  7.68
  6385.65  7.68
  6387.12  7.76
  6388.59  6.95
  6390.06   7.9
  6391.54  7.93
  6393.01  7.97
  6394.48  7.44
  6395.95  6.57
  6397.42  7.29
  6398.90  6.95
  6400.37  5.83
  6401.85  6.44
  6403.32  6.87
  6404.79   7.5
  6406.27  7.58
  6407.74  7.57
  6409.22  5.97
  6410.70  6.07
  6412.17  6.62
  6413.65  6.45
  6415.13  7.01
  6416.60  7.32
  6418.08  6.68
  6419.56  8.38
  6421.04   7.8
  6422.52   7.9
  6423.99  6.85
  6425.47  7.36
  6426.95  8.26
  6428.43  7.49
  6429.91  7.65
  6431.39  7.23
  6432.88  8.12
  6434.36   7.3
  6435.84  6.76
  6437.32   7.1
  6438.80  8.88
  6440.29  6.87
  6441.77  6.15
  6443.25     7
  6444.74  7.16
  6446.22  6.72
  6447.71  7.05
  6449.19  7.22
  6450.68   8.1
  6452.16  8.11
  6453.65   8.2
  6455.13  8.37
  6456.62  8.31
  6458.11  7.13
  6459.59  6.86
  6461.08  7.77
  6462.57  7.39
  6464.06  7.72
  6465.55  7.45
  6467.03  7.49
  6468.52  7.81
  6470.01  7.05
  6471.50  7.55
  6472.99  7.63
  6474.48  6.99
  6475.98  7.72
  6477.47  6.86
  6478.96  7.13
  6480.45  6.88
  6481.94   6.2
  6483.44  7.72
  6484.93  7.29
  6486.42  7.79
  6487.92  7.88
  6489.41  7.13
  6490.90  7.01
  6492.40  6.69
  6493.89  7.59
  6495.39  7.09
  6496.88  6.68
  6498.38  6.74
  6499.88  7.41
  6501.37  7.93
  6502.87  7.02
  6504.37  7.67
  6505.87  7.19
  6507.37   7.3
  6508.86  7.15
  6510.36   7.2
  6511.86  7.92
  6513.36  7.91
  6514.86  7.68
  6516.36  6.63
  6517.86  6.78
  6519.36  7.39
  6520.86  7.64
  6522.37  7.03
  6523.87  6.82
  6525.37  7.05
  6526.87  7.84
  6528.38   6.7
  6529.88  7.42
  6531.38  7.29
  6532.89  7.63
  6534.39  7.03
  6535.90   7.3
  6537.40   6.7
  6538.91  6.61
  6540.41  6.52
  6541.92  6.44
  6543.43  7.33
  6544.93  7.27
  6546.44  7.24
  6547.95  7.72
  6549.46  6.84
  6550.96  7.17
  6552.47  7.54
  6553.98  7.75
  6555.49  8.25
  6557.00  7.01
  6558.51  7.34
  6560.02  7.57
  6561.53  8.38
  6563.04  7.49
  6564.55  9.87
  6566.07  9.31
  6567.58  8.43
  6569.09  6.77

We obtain 13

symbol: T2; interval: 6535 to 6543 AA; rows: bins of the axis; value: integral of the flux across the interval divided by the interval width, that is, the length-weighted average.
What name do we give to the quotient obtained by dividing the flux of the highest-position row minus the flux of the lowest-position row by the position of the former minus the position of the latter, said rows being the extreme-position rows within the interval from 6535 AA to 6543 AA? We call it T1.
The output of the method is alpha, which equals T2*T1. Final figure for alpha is -1.0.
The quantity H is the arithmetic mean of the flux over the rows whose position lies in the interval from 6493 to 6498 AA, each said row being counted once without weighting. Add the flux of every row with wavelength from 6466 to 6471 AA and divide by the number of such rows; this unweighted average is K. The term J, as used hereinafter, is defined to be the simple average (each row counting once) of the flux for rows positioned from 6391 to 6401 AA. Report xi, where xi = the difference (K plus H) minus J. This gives 7.4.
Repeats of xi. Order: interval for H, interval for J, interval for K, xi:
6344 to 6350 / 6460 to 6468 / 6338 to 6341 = 8.1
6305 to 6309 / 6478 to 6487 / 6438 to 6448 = 7.5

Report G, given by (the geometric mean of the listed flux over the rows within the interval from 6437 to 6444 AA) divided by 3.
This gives 2.38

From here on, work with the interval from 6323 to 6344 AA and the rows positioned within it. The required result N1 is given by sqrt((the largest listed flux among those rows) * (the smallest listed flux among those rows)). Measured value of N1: 7.1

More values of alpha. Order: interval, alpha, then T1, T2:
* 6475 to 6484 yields 0.0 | 0.00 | 7.1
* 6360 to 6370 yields -1.0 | -0.14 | 7.0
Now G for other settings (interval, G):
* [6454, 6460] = 2.55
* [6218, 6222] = 2.37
